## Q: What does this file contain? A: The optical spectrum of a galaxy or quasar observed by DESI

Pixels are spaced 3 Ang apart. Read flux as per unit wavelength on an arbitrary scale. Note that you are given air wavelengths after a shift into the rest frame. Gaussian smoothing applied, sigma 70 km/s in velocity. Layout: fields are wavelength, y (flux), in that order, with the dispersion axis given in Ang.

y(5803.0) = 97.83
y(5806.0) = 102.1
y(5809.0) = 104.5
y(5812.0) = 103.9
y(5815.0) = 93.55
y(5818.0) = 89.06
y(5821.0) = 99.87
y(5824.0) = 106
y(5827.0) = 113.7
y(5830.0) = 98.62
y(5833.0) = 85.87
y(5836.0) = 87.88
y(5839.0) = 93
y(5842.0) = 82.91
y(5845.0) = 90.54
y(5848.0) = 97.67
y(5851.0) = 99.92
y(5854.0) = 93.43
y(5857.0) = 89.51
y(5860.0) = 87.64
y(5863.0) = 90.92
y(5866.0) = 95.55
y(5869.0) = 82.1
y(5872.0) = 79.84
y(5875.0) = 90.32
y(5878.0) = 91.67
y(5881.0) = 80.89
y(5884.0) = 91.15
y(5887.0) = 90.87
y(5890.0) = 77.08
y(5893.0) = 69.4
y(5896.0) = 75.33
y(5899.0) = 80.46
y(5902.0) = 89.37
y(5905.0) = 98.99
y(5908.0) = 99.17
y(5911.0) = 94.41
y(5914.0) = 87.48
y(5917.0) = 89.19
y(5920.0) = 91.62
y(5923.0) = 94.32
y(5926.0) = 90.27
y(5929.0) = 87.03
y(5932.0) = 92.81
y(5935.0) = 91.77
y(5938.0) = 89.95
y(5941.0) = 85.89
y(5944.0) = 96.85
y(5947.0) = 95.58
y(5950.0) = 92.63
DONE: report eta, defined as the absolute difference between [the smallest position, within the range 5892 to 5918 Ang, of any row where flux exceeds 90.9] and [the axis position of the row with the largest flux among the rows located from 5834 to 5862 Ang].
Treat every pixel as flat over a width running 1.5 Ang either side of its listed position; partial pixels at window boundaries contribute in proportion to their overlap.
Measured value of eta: 54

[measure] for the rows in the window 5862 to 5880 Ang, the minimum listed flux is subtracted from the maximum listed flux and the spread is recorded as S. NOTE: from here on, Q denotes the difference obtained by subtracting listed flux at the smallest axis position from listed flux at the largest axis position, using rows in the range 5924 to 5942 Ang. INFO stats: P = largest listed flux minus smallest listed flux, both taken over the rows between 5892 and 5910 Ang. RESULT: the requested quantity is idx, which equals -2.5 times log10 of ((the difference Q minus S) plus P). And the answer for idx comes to -2.5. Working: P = 30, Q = -4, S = 15.7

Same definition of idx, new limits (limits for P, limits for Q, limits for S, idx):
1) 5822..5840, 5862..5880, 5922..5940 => -3.3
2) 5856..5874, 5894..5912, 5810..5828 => -2.5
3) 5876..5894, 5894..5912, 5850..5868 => -3.7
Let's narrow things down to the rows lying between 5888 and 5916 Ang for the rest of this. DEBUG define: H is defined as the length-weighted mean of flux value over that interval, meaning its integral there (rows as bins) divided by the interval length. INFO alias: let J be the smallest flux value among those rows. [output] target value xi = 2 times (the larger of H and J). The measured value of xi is 172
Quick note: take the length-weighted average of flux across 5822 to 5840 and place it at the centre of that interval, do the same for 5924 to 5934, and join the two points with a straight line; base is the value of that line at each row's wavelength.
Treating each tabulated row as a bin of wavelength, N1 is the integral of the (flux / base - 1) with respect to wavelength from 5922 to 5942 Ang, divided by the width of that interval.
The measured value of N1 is 0.00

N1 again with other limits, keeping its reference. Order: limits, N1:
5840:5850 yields -0.06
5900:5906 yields 0.00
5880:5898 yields -0.13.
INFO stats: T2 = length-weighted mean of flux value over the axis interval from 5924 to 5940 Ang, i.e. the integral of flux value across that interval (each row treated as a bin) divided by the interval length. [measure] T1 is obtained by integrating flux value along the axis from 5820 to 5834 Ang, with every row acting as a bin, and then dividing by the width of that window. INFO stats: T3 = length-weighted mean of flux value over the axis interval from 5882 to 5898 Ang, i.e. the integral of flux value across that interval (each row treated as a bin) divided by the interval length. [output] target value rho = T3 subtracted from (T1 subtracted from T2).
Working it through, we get -92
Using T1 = 101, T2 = 90.3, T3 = 81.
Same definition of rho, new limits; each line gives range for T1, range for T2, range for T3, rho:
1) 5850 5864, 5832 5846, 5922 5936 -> -95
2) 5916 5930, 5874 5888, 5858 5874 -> -89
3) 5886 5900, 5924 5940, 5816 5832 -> -88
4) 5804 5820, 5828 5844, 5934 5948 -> -100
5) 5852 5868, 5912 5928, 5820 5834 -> -102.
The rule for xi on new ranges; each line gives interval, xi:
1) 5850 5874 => 179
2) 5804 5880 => 188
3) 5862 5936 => 176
